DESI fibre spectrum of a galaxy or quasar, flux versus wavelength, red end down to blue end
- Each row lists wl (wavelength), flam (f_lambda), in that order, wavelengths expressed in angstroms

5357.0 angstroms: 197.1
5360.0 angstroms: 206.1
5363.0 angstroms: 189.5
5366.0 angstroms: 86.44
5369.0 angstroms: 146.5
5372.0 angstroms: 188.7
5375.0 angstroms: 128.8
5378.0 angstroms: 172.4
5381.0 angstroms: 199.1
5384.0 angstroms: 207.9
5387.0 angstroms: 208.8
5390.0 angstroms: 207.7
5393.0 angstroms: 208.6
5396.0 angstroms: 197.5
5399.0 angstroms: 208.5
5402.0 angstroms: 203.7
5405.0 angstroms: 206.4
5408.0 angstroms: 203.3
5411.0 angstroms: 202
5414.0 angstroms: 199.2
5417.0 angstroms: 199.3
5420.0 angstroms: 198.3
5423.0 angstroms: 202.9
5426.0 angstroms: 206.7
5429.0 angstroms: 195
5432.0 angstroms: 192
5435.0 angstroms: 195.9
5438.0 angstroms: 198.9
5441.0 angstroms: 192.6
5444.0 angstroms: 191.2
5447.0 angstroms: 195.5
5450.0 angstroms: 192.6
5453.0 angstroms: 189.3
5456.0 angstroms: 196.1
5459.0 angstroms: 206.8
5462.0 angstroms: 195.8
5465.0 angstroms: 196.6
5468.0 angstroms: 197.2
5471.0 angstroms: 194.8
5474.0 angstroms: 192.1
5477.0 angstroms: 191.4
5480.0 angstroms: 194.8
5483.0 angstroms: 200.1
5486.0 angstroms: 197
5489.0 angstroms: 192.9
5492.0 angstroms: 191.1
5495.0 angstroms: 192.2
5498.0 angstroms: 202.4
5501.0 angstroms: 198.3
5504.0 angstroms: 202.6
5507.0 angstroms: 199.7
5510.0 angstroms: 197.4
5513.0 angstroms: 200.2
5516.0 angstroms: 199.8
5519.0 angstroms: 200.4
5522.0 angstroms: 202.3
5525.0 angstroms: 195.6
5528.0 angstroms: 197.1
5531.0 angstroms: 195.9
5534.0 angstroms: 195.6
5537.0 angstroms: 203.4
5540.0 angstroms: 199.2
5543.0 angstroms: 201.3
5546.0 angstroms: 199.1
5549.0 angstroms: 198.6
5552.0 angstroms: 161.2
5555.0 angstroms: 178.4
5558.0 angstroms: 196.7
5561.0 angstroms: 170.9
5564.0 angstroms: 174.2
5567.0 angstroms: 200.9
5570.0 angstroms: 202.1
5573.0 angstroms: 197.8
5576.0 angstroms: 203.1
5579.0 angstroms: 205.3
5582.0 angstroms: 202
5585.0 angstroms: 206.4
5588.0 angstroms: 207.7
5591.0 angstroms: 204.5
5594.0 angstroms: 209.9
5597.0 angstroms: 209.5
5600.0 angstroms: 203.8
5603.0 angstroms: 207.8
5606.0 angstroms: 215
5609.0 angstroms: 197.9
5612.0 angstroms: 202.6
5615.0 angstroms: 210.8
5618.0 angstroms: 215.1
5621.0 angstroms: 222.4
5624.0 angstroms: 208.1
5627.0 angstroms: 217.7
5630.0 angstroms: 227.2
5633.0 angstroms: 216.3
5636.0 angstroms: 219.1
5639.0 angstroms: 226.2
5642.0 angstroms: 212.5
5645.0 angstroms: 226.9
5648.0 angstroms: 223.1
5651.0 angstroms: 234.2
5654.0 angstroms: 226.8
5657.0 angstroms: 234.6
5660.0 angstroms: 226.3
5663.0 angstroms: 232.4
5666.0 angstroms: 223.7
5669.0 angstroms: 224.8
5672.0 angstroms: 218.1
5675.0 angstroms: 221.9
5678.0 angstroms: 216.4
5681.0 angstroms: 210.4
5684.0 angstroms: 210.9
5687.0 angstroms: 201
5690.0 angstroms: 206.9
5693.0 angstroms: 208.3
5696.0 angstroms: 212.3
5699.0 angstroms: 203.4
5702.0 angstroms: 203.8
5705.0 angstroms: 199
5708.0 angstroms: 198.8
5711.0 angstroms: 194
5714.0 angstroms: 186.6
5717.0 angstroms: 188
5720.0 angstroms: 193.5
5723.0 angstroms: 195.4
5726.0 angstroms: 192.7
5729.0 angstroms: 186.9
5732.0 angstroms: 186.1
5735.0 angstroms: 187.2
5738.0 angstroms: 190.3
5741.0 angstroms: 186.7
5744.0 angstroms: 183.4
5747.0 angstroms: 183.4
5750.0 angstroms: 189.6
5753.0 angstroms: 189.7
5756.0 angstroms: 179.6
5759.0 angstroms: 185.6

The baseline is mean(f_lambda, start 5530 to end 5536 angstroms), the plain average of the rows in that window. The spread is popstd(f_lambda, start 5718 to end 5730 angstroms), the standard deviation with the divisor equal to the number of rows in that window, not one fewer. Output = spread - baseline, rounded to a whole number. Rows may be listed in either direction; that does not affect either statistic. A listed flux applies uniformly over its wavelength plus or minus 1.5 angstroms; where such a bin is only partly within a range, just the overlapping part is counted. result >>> -193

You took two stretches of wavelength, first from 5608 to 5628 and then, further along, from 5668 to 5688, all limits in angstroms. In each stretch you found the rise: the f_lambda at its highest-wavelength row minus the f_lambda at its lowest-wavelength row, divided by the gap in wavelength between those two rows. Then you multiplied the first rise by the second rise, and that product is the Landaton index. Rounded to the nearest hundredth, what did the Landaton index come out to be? -1.45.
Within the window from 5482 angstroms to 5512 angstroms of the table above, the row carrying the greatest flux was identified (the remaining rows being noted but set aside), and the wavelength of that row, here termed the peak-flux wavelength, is 5504.0 angstroms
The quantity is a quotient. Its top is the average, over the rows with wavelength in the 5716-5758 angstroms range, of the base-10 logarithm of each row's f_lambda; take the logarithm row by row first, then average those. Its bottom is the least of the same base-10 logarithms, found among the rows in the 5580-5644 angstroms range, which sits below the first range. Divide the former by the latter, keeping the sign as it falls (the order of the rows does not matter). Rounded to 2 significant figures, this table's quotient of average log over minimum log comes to 0.99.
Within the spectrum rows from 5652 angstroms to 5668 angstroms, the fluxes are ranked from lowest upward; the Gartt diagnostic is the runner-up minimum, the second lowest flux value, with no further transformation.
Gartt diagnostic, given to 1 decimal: 226.3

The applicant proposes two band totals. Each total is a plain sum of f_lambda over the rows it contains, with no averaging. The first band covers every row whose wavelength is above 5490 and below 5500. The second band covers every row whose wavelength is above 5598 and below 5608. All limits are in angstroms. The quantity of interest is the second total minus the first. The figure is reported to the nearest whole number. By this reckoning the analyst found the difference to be 41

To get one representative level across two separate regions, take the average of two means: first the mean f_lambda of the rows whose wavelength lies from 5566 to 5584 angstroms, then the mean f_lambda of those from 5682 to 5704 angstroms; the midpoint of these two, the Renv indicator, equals 204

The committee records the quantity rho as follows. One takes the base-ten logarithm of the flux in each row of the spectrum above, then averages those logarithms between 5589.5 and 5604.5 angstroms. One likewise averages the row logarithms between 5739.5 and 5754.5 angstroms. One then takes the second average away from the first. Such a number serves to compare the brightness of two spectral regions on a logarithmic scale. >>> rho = 0.05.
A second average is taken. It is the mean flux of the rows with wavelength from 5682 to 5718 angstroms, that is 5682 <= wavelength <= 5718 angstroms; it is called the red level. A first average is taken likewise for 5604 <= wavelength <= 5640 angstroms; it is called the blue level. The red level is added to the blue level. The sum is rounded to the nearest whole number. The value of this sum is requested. 416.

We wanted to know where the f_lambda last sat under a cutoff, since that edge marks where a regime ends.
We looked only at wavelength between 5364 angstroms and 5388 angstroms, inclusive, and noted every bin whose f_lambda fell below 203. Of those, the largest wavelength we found 5381.0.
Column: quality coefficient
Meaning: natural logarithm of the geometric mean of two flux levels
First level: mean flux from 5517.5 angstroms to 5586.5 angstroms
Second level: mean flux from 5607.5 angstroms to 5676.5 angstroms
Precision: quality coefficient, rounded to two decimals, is 5.33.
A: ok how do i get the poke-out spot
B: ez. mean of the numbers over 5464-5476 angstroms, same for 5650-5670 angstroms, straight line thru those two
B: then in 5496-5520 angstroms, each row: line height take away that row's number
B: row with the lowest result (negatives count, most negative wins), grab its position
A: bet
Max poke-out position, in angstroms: 5498.0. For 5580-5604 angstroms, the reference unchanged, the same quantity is 5594.0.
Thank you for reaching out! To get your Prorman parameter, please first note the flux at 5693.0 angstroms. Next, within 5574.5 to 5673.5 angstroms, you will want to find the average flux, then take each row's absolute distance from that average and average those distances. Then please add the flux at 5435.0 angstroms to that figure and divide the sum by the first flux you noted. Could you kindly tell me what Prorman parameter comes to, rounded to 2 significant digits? 0.98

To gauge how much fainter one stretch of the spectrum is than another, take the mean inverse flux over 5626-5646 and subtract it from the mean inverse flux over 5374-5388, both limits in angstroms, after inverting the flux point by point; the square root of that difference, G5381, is 0.033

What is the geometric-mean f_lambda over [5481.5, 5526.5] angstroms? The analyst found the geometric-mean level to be 198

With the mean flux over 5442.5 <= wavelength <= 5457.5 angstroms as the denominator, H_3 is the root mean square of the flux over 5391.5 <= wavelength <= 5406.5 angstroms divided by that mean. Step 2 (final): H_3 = 1.06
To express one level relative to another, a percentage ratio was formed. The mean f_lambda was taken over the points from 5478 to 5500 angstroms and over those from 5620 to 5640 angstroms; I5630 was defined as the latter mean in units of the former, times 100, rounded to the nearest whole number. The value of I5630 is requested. 112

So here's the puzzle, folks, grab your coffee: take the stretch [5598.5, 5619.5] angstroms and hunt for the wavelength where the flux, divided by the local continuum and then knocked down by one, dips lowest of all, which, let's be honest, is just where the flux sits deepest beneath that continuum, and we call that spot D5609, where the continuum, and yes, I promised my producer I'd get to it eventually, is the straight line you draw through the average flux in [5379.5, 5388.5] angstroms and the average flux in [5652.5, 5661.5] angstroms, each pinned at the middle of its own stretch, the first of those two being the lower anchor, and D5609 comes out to 5609.0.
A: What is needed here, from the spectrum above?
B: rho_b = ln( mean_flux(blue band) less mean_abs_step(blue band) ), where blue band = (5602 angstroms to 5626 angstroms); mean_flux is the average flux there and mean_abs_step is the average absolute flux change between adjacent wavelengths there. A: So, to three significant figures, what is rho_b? 5.30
